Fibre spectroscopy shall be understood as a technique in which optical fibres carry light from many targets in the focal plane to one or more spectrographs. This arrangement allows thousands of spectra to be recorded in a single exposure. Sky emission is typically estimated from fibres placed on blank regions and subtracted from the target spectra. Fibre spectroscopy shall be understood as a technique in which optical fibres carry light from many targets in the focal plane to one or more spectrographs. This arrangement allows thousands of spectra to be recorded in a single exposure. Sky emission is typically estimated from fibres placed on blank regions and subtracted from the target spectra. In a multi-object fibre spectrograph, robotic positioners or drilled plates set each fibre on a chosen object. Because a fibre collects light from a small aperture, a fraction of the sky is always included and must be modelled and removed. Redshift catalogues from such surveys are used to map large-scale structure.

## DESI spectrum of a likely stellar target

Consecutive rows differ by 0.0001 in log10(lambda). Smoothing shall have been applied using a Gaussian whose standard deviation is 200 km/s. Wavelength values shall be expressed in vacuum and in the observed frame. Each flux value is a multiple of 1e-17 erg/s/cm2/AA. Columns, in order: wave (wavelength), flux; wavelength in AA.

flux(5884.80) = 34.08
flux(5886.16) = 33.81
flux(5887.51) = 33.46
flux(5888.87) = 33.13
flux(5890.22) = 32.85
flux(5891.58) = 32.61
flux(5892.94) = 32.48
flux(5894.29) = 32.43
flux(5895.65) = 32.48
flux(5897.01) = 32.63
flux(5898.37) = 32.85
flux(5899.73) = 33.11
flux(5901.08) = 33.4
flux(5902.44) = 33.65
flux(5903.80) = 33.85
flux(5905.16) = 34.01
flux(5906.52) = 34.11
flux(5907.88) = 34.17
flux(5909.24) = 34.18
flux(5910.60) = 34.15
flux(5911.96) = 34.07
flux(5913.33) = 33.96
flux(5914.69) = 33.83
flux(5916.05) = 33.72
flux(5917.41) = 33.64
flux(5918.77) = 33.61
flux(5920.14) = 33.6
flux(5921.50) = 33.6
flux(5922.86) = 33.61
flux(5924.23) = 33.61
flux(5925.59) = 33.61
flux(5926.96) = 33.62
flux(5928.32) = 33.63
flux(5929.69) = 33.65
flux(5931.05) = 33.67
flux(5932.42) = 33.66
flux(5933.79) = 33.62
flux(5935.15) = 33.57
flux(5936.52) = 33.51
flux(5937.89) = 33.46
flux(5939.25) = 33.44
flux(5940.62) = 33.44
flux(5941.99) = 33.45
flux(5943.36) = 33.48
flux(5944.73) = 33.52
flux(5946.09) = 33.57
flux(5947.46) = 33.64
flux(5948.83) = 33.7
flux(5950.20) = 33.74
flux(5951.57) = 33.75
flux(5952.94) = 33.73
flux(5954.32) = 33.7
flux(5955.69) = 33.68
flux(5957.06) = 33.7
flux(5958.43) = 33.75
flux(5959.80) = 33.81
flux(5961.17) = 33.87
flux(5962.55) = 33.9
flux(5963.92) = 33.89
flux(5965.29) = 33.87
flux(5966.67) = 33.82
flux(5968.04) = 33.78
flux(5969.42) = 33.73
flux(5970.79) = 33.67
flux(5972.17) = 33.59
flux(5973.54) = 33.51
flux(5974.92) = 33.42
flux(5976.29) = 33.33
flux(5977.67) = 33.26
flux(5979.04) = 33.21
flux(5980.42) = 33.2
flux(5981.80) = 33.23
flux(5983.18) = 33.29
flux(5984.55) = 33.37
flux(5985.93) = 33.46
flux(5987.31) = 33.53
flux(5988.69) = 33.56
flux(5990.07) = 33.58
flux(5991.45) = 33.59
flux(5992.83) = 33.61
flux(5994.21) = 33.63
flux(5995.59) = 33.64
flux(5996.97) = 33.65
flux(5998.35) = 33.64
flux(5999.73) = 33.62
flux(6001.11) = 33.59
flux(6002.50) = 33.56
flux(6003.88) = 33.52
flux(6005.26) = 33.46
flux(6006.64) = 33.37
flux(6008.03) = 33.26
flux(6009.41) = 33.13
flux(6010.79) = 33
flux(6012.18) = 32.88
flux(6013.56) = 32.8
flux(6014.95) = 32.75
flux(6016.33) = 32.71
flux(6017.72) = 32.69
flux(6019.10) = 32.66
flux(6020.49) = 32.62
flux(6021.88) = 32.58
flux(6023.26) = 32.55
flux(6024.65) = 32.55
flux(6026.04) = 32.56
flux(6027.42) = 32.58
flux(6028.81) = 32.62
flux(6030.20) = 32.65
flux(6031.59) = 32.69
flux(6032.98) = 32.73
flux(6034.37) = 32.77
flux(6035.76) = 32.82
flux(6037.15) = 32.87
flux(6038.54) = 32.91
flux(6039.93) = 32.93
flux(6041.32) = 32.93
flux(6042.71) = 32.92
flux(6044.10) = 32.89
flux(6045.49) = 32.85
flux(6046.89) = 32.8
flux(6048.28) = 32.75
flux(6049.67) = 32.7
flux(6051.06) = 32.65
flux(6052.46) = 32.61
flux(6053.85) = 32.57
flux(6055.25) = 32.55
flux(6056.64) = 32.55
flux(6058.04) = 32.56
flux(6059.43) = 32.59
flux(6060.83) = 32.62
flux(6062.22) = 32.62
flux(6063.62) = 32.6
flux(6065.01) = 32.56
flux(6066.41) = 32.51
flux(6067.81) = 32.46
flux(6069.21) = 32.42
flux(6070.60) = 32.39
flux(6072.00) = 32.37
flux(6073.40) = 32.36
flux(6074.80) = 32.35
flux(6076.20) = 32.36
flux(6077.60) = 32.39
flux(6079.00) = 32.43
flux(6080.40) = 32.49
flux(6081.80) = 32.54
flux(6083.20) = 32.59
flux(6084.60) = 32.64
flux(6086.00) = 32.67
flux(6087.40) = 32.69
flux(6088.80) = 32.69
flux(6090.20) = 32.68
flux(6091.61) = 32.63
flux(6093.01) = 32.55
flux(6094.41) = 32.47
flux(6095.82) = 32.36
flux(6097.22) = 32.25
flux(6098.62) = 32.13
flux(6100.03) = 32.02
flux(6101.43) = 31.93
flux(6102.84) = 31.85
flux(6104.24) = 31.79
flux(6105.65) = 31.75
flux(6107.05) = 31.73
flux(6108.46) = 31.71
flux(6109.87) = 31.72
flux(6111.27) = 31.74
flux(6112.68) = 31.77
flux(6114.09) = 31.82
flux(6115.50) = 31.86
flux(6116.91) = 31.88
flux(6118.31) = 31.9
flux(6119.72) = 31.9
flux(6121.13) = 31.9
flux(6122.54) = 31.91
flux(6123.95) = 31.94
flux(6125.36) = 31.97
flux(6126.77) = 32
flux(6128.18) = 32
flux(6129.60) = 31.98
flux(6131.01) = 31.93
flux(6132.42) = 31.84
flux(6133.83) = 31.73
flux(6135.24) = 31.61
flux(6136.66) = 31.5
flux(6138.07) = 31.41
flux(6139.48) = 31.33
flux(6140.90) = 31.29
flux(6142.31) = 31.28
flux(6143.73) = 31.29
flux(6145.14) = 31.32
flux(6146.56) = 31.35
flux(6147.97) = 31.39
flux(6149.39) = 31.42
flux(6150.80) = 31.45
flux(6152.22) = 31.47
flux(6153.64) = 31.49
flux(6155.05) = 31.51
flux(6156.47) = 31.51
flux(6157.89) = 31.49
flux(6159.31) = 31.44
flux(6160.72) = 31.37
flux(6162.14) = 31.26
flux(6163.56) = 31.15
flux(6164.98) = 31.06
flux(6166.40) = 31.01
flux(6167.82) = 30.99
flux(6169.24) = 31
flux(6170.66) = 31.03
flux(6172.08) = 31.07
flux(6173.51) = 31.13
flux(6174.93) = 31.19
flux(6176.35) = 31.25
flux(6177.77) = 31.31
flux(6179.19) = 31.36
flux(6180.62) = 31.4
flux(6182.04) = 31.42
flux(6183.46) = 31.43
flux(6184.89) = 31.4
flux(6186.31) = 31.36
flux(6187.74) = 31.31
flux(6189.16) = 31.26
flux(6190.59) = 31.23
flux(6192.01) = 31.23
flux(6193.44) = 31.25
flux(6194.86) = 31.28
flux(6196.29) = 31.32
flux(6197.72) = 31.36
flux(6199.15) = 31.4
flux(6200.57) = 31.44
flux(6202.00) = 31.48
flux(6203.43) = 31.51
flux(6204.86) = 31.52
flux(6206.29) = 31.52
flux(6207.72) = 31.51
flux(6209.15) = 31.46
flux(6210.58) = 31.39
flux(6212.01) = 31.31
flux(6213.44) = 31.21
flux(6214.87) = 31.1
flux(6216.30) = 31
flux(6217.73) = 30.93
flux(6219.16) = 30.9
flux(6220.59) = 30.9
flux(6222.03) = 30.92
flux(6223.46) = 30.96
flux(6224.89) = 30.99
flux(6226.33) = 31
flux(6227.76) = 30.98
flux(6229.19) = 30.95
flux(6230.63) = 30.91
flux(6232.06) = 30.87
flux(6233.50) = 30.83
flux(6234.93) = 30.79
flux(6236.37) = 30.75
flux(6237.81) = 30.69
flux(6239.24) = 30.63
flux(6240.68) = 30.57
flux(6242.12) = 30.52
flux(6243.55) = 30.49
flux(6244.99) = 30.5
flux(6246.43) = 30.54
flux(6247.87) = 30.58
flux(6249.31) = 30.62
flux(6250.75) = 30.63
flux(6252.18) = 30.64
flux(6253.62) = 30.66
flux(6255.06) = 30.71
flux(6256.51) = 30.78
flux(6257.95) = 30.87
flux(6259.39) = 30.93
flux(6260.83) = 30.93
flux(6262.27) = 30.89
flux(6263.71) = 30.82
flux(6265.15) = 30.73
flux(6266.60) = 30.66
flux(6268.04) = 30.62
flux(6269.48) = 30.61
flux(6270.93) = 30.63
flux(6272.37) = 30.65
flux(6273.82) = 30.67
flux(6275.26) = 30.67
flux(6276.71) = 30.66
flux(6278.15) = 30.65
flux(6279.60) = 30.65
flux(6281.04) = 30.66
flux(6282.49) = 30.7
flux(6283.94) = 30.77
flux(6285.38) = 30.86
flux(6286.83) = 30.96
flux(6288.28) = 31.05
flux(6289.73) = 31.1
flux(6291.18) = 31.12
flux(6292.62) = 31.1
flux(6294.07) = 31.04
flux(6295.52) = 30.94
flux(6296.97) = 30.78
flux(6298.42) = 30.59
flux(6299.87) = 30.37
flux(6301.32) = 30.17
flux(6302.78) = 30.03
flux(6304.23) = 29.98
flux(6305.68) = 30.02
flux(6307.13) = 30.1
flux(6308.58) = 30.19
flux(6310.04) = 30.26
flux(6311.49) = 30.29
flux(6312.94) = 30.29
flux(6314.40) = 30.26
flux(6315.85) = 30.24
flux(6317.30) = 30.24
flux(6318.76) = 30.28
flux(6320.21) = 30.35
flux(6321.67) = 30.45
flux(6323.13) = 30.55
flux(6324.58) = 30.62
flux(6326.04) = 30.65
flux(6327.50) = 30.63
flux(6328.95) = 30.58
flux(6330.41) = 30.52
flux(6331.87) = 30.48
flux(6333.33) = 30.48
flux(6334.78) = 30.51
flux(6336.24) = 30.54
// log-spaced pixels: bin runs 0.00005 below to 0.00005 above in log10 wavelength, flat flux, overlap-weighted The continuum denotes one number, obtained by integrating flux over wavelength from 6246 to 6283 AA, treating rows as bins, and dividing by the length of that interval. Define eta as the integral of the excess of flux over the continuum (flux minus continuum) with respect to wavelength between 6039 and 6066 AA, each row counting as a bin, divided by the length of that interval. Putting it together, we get 2.0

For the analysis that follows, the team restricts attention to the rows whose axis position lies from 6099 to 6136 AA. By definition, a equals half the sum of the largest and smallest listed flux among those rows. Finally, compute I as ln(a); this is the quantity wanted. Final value 3.46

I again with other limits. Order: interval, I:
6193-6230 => 3.44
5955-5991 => 3.51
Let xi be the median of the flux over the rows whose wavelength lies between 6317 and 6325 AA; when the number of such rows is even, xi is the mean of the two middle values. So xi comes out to 30.4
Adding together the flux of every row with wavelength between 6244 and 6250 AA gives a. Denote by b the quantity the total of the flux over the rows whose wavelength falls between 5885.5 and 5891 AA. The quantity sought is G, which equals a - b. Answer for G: -11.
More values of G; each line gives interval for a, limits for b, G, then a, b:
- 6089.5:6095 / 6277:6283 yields 8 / 130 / 123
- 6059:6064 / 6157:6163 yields 5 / 130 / 126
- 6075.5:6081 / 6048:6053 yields -1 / 130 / 131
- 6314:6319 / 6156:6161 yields -5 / 121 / 126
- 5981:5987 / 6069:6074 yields 4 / 133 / 130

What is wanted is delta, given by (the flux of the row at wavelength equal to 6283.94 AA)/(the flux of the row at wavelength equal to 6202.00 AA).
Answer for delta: 0.98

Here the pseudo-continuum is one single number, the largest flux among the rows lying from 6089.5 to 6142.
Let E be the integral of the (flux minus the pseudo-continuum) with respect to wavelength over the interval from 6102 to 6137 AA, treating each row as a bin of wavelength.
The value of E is -30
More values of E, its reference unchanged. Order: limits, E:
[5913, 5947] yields 31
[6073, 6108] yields -12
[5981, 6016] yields 25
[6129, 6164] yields -42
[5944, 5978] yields 34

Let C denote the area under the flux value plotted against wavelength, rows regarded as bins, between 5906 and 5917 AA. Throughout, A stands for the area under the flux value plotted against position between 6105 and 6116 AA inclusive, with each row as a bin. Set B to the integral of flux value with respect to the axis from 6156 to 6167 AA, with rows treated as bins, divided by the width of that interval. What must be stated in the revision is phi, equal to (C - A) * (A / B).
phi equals 277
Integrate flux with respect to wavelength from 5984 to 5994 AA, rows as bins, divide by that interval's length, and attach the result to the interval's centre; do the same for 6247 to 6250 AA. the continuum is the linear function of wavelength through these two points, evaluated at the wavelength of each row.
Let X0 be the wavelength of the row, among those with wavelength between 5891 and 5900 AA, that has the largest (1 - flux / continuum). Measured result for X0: 5894.29 AA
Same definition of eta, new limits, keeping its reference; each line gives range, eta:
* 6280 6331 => -0.2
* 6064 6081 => 1.7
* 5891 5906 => 2.4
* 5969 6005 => 2.8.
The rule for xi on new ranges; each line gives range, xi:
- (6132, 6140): 31.6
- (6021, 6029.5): 32.6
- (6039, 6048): 32.9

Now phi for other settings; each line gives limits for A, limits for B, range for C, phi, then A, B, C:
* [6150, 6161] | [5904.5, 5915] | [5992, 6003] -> 237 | 346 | 34.1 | 370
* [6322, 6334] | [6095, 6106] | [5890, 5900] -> -462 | 367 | 32.0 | 326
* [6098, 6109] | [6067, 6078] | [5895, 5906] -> 167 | 350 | 32.4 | 366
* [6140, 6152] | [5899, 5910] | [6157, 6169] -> -16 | 376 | 33.8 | 375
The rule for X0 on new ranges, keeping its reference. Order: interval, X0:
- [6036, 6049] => 6037.15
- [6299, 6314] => 6304.23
